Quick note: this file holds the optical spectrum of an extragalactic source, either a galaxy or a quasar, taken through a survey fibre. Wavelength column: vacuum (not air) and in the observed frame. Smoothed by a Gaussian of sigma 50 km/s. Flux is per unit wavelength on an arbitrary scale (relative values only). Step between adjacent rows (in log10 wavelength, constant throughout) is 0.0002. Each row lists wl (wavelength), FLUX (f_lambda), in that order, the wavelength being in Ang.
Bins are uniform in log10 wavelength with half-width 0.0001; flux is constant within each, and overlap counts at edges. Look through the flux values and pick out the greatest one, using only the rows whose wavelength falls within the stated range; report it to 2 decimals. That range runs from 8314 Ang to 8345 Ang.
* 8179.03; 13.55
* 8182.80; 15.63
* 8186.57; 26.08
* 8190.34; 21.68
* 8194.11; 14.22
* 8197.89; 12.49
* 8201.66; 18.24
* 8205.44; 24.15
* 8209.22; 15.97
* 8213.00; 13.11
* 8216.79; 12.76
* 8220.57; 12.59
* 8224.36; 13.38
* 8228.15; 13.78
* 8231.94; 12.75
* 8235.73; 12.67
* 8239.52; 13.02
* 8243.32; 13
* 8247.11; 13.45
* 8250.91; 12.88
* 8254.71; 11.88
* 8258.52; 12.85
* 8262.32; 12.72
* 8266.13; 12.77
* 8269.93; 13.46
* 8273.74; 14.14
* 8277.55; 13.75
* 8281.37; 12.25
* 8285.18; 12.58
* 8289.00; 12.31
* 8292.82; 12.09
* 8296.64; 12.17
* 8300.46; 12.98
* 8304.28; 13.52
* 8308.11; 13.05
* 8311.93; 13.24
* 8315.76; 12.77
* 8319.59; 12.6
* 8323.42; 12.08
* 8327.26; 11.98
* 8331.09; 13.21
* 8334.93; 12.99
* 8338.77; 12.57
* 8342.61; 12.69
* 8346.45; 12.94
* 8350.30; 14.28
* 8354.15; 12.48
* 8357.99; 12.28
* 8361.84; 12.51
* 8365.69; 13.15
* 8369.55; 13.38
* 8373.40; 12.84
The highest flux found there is 13.21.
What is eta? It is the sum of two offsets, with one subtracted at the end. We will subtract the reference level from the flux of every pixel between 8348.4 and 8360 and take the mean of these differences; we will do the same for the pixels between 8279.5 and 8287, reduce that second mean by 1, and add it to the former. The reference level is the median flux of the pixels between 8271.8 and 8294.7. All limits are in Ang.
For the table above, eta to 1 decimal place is -0.5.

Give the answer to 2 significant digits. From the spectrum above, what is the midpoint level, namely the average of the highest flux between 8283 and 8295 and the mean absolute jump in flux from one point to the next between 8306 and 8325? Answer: 6.5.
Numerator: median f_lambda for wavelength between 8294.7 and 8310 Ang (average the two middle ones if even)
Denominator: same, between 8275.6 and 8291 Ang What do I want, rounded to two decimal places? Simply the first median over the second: 1.05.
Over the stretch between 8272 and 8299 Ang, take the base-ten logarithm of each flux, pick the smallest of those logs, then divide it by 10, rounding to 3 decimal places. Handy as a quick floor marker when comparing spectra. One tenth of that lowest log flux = 0.108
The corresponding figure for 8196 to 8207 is 0.110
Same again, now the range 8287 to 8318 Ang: 0.108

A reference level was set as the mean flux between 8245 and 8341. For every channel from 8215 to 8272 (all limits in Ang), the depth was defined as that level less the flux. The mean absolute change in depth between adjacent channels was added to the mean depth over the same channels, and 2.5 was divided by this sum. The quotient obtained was 7.0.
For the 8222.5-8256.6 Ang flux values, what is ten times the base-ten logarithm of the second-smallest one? 11.0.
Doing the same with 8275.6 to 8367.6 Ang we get 10.8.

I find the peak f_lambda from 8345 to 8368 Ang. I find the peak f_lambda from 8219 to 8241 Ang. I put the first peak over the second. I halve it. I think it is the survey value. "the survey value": 0.518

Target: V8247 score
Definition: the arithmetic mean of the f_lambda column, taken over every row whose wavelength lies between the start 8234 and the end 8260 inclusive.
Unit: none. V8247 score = 12.82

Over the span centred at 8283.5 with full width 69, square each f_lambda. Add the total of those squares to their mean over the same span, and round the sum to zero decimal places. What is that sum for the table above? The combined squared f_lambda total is 3147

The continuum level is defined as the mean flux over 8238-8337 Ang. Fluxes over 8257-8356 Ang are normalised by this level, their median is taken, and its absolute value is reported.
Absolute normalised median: 0.99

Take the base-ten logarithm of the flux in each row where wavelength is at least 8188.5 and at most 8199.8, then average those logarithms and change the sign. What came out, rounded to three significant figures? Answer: -1.20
